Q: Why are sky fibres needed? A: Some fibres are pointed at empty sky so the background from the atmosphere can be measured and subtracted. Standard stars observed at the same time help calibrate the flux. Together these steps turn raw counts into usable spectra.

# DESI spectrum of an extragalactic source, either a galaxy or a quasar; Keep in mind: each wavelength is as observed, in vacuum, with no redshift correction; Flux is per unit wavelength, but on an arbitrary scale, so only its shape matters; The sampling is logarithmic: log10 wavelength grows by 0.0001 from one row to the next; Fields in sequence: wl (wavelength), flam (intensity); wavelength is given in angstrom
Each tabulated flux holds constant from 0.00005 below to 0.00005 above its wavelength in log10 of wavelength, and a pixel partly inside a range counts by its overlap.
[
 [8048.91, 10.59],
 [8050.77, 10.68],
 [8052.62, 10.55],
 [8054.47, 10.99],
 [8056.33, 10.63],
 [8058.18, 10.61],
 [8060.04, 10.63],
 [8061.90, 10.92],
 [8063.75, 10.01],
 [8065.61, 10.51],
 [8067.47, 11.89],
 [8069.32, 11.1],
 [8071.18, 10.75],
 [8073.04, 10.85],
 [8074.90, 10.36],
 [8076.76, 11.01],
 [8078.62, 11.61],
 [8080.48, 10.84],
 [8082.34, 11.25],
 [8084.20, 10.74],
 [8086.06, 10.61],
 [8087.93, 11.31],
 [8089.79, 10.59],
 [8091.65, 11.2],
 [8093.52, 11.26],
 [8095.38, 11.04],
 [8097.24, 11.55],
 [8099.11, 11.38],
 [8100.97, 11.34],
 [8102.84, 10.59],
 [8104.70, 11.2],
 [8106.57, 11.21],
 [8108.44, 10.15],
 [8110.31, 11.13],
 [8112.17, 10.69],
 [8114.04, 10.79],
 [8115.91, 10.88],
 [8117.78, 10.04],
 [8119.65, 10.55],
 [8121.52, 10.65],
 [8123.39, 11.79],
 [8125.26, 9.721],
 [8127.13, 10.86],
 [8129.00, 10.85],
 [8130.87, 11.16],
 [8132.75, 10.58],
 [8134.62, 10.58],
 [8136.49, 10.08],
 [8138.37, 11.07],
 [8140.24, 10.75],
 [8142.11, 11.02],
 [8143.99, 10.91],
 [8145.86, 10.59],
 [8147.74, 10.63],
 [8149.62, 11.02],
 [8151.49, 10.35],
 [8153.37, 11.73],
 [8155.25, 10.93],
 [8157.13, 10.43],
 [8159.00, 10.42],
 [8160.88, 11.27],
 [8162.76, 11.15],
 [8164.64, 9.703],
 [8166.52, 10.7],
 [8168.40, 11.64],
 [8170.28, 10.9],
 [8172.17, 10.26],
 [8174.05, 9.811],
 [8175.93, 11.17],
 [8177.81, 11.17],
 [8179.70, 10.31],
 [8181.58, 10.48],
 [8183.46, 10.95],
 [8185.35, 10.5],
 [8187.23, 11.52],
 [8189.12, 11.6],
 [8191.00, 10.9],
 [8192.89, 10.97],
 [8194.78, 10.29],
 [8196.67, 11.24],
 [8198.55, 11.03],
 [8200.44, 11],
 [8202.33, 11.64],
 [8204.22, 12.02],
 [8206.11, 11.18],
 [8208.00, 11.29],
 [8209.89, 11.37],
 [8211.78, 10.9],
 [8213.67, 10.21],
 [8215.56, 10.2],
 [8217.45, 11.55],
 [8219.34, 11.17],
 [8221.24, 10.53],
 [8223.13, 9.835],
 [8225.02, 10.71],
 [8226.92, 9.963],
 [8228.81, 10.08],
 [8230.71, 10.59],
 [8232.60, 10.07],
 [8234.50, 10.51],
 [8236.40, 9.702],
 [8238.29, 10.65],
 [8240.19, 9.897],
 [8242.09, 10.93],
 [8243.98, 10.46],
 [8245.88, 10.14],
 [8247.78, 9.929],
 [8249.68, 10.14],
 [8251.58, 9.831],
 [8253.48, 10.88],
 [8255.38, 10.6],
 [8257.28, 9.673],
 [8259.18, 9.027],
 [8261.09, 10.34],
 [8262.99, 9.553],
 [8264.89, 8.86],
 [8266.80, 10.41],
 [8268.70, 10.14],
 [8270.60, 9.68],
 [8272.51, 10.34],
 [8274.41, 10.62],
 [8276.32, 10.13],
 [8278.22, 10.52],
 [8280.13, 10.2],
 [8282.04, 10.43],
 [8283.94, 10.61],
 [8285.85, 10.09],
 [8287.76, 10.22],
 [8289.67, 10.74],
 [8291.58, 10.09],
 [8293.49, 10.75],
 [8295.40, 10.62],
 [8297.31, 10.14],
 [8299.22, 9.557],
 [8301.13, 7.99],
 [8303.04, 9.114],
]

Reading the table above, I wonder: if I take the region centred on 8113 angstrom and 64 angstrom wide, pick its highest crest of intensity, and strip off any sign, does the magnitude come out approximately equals 11.8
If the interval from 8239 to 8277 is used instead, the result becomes 10.9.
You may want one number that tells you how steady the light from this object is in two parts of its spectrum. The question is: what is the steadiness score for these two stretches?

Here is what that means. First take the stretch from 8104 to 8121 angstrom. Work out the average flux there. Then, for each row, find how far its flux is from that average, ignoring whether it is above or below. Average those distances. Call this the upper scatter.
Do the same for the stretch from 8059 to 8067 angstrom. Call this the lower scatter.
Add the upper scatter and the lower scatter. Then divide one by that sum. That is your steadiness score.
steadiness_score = 1.68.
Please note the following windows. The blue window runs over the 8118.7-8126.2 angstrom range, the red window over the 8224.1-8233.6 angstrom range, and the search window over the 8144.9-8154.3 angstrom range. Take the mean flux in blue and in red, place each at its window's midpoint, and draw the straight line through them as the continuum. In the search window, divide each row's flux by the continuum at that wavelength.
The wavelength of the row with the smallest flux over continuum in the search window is 8151.49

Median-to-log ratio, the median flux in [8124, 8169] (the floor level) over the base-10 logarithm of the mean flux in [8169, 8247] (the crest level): 10.5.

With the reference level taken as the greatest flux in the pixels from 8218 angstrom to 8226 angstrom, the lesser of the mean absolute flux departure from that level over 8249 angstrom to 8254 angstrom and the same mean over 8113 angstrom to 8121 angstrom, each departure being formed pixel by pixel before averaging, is 0.60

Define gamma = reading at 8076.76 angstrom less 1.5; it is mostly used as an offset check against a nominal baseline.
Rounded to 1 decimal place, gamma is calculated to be 9.5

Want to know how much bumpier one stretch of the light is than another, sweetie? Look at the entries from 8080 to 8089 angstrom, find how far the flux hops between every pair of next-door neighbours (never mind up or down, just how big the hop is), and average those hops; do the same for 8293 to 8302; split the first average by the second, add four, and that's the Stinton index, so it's 4.63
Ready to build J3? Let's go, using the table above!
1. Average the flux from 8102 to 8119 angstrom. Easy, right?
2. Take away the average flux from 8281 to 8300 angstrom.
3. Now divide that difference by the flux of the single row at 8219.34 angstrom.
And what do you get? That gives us 0.037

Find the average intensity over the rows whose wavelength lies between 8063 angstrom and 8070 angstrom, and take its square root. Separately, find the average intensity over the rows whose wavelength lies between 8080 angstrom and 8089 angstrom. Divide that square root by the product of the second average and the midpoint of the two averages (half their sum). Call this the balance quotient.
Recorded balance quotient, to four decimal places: 0.0276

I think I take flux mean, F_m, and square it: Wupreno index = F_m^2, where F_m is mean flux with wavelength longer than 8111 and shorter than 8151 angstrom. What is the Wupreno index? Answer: 115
